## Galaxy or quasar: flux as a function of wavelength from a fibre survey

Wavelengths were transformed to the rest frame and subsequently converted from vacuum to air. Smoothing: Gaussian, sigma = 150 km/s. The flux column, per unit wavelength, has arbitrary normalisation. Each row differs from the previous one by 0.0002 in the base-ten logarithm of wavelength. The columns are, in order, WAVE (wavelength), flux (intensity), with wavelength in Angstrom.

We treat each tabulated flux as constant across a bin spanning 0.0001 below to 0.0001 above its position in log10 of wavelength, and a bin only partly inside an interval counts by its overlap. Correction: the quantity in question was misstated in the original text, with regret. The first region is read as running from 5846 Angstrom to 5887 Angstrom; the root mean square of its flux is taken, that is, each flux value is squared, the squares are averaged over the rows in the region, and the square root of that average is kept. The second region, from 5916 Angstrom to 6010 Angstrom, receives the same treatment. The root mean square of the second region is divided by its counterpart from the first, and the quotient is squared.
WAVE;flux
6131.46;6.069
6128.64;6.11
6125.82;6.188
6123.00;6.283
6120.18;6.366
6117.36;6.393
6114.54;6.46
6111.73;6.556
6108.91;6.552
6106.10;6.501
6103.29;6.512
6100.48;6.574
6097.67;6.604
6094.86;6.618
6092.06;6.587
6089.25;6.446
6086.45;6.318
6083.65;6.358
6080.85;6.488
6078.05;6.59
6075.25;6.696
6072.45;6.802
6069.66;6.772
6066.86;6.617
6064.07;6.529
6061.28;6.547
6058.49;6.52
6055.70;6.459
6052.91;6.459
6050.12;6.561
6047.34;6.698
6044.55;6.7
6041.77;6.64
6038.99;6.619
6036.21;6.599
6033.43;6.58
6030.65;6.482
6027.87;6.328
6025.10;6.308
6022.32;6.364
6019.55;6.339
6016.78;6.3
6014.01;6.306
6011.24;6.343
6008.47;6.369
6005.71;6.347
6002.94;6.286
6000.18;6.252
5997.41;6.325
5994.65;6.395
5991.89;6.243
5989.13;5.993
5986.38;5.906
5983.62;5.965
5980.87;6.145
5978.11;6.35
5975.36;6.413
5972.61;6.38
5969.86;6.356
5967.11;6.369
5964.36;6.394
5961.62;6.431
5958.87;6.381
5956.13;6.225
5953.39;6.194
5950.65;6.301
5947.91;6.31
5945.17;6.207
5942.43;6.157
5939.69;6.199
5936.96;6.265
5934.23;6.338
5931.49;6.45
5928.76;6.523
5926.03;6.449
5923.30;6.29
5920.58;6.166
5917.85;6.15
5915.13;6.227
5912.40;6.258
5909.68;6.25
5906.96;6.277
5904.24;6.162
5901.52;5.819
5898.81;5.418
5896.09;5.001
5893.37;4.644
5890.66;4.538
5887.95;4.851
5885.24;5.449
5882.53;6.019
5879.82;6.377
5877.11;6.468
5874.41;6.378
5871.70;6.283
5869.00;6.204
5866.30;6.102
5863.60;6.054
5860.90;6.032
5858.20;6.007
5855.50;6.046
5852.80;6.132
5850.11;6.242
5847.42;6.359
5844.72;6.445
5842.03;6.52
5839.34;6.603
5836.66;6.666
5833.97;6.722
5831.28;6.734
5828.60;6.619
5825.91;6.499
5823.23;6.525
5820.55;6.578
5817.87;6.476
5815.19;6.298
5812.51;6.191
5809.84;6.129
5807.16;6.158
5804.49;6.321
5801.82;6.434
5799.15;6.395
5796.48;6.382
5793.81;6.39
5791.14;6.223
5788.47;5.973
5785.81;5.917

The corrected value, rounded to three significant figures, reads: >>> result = 1.04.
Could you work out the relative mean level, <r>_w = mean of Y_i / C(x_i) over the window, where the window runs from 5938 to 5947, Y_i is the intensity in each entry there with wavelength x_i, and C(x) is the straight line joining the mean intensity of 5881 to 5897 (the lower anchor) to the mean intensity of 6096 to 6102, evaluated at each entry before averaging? 1.13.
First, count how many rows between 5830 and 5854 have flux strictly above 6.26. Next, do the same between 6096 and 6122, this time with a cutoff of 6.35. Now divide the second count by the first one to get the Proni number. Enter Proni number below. 1.29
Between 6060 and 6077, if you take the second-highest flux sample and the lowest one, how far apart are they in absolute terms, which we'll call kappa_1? 0.24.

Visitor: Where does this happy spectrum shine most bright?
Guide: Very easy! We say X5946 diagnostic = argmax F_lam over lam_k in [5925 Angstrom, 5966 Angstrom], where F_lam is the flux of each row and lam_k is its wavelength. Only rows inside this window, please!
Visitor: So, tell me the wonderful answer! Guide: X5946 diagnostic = 5928.76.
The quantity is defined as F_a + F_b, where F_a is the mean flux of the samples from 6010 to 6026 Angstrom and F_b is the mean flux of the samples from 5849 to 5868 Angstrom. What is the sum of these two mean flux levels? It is 12.4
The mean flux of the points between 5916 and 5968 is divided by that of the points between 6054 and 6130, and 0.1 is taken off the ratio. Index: 0.87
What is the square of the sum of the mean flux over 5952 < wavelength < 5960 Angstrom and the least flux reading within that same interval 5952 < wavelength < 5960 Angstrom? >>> 155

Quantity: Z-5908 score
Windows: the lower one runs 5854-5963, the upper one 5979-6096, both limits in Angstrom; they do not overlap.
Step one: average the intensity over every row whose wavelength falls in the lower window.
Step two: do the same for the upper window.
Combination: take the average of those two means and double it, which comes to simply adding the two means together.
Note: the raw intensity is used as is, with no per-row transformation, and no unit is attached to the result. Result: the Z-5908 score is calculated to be 12.5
